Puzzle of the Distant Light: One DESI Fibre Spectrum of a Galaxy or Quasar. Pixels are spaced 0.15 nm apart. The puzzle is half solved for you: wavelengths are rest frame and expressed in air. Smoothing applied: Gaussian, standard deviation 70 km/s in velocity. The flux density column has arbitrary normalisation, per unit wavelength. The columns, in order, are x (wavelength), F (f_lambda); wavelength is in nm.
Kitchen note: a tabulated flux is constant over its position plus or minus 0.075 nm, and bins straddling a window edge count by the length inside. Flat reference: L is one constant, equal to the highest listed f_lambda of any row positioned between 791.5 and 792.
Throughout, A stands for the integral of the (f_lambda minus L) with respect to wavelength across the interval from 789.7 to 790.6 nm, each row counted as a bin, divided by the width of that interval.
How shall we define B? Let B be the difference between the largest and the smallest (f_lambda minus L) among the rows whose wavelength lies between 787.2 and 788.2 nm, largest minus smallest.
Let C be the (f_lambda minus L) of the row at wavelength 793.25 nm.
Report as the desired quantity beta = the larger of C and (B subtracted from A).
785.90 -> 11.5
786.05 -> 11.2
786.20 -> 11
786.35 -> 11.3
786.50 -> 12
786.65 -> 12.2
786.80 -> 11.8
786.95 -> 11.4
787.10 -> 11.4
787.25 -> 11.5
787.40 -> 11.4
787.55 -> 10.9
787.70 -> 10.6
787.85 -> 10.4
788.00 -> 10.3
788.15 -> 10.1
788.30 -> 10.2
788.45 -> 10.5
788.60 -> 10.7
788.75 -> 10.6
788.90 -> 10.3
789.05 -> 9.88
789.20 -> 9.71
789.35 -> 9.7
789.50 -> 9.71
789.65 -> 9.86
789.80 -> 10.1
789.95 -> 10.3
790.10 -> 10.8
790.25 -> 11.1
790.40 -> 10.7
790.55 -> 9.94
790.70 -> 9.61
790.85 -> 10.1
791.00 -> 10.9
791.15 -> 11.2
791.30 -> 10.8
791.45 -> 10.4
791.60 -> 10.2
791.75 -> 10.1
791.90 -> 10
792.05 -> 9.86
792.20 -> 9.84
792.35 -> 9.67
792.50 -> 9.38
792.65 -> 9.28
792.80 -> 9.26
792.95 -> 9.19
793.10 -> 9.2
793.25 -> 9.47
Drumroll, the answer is -0.7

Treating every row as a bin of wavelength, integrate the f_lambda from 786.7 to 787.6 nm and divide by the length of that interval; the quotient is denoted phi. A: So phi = 11.4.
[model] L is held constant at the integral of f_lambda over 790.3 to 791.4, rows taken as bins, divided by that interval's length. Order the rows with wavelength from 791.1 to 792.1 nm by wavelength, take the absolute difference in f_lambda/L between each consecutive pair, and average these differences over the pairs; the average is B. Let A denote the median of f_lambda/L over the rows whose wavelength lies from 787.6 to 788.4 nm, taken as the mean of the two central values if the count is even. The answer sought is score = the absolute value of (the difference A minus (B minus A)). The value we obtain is 1.94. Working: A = 0.98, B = 0.021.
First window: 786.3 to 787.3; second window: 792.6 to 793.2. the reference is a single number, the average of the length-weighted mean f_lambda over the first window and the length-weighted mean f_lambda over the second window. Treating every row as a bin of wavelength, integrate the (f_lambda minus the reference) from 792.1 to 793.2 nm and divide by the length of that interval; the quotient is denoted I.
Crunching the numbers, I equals -1.0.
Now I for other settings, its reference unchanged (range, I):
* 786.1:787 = 1.2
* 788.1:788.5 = -0.2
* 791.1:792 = 0.0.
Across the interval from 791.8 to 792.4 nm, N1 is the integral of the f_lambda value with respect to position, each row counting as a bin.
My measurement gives 5.9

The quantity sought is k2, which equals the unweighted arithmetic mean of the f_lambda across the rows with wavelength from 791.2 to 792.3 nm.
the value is 10.2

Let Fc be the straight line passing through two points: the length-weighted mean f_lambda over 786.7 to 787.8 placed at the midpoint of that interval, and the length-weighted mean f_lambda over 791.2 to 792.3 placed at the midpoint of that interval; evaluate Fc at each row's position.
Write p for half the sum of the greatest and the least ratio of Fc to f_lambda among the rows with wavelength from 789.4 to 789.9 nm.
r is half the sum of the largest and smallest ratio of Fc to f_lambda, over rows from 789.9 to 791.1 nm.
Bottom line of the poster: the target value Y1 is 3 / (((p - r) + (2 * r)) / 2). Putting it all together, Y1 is 2.86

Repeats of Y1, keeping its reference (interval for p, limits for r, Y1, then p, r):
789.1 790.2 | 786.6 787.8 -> 2.94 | 1.05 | 1.00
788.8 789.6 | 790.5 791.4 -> 2.87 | 1.08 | 1.00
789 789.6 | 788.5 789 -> 2.80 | 1.11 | 1.04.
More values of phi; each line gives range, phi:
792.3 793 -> 9.4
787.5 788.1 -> 10.5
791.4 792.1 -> 10.1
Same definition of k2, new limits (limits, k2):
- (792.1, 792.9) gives 9.5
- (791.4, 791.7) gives 10.3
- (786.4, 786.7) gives 12.1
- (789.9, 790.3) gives 10.7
